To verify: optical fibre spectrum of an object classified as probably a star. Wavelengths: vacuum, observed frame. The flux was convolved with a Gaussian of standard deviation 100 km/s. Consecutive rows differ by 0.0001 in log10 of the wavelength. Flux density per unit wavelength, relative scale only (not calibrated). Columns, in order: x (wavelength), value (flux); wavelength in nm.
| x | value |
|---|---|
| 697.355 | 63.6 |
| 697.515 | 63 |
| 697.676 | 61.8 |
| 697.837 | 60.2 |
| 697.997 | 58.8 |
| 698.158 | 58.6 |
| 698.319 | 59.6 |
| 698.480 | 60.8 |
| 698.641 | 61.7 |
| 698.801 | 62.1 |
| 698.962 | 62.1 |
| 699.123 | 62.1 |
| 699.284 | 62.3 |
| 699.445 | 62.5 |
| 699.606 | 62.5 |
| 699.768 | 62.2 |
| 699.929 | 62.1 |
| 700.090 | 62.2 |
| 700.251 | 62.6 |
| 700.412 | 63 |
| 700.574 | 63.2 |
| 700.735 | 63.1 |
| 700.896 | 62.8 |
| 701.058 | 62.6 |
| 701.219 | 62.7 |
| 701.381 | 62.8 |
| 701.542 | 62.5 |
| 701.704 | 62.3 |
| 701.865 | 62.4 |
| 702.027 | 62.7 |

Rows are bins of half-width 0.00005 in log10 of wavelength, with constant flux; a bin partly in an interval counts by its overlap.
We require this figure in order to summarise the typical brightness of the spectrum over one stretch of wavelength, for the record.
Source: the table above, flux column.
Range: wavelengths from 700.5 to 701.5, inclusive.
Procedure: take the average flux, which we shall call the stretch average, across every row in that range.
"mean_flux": 62.9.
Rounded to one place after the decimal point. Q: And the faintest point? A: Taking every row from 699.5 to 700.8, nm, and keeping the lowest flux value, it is 62.1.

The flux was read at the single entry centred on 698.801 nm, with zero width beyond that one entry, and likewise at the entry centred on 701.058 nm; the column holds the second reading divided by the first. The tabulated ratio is 1.01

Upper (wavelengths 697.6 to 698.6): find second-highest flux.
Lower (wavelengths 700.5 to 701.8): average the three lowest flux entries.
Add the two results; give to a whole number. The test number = 123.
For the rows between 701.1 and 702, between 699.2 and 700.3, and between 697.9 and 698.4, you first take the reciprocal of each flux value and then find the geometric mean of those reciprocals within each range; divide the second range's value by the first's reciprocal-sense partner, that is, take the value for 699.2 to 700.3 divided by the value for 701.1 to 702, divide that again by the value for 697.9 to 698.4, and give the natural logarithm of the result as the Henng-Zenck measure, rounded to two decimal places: 4.08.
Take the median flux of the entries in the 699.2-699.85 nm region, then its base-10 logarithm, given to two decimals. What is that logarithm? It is 1.80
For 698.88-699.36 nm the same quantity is 1.79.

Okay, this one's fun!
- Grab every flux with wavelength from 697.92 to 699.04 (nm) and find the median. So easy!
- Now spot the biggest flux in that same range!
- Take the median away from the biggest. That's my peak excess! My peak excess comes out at 1.30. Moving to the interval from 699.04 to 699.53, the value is 0.20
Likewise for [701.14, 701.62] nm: 0.10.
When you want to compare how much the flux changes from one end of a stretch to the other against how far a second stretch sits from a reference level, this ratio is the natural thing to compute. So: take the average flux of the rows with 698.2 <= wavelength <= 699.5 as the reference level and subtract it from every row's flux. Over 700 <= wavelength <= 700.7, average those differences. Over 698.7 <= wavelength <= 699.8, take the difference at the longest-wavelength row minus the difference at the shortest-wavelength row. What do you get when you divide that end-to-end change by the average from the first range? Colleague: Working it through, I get 0.1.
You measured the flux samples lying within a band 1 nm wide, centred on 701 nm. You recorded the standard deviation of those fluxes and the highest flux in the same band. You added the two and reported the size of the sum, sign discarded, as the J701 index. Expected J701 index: 63.4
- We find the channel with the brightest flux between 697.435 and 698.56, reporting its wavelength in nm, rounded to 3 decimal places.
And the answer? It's 697.515 nm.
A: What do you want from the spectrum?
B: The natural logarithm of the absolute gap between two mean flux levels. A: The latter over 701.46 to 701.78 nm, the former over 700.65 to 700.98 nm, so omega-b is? -0.6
